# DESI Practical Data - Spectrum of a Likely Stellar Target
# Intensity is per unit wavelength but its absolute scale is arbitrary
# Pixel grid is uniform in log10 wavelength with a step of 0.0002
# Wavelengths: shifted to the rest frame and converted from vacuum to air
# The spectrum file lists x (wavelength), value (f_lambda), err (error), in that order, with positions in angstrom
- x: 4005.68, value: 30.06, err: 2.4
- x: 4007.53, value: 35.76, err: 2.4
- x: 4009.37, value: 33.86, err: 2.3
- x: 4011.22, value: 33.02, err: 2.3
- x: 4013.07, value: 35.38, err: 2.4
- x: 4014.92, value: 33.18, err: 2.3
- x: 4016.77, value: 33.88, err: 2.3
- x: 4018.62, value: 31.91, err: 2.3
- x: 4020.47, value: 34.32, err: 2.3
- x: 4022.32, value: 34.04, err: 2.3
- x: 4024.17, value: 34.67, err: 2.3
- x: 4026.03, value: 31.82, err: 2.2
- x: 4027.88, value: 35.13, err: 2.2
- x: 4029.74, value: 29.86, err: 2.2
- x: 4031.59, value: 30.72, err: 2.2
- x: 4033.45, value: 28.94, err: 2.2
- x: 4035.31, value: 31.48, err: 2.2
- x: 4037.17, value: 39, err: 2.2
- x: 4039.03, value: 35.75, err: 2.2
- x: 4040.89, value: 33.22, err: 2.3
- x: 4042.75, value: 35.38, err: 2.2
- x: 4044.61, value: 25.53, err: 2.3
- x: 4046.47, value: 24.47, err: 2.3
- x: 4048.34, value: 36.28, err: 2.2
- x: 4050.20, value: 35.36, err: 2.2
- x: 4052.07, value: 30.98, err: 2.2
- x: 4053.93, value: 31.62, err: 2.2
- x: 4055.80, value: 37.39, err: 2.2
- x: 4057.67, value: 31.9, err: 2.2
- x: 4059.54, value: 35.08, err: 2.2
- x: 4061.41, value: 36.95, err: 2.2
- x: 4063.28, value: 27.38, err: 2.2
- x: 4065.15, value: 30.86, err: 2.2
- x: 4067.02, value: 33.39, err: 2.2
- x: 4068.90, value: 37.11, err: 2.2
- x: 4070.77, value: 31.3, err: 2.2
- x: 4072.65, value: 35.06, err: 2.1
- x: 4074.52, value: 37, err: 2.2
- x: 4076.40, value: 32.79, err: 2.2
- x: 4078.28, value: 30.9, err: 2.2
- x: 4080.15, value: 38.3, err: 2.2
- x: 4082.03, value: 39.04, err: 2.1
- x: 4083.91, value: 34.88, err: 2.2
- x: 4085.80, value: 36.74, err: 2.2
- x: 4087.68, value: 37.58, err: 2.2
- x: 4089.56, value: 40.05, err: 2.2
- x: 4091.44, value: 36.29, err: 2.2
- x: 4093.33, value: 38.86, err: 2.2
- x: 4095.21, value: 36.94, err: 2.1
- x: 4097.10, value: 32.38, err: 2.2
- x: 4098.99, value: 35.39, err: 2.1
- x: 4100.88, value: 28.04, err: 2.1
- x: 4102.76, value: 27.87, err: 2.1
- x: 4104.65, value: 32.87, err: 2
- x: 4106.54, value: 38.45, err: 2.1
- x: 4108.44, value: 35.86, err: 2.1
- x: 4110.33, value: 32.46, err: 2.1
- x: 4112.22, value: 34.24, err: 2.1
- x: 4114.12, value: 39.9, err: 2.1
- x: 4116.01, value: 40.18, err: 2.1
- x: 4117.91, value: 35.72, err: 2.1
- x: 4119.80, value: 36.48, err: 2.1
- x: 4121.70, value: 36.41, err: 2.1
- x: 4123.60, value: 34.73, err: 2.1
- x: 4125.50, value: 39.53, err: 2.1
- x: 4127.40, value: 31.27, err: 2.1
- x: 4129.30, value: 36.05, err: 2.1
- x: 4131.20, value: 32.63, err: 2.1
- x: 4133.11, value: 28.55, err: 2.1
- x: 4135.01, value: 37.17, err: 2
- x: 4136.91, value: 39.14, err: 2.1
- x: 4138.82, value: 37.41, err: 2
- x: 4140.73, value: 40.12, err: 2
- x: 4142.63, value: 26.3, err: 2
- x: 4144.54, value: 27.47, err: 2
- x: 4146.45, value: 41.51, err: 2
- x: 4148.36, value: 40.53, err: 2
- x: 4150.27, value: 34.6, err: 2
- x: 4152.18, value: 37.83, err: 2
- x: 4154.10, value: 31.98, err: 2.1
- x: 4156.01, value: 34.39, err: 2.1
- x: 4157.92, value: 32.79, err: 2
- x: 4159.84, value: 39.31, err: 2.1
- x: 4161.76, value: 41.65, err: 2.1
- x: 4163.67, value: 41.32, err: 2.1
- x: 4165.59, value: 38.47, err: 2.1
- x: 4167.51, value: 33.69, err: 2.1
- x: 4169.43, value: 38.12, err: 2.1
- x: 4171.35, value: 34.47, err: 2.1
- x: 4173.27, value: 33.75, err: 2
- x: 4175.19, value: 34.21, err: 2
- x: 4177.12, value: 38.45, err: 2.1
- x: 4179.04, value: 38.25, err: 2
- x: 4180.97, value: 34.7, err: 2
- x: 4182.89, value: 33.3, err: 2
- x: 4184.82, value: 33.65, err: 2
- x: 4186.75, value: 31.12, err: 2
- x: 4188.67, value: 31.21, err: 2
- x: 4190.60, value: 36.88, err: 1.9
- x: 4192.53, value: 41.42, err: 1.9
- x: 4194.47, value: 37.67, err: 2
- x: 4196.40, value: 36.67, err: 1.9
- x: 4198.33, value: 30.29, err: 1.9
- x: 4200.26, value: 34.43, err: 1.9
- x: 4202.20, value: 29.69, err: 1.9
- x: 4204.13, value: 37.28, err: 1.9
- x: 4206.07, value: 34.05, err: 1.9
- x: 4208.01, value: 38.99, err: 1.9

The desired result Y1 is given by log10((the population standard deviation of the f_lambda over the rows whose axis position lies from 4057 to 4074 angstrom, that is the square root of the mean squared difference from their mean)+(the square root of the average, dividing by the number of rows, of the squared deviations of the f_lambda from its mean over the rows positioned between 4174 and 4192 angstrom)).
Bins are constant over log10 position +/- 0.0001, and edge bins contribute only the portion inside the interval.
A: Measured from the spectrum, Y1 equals 0.746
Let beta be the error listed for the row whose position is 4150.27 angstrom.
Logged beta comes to 2.00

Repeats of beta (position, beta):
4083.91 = 2.20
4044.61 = 2.30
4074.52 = 2.20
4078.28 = 2.20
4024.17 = 2.30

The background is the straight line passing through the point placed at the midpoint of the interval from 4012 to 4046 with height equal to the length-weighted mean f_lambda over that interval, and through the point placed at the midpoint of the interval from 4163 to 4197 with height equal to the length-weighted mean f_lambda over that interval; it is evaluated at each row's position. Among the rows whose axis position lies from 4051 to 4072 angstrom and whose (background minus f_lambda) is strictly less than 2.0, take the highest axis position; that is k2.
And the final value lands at 4068.90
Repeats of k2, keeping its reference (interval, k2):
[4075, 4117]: 4116.01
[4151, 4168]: 4167.51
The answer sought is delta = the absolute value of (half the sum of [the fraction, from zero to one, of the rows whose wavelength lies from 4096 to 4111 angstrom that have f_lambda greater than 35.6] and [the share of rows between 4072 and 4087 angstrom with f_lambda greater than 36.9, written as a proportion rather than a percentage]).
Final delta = 0.31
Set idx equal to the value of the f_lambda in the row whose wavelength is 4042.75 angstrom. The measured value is 35.38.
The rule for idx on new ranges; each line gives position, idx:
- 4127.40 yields 31.27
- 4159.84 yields 39.31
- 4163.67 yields 41.32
